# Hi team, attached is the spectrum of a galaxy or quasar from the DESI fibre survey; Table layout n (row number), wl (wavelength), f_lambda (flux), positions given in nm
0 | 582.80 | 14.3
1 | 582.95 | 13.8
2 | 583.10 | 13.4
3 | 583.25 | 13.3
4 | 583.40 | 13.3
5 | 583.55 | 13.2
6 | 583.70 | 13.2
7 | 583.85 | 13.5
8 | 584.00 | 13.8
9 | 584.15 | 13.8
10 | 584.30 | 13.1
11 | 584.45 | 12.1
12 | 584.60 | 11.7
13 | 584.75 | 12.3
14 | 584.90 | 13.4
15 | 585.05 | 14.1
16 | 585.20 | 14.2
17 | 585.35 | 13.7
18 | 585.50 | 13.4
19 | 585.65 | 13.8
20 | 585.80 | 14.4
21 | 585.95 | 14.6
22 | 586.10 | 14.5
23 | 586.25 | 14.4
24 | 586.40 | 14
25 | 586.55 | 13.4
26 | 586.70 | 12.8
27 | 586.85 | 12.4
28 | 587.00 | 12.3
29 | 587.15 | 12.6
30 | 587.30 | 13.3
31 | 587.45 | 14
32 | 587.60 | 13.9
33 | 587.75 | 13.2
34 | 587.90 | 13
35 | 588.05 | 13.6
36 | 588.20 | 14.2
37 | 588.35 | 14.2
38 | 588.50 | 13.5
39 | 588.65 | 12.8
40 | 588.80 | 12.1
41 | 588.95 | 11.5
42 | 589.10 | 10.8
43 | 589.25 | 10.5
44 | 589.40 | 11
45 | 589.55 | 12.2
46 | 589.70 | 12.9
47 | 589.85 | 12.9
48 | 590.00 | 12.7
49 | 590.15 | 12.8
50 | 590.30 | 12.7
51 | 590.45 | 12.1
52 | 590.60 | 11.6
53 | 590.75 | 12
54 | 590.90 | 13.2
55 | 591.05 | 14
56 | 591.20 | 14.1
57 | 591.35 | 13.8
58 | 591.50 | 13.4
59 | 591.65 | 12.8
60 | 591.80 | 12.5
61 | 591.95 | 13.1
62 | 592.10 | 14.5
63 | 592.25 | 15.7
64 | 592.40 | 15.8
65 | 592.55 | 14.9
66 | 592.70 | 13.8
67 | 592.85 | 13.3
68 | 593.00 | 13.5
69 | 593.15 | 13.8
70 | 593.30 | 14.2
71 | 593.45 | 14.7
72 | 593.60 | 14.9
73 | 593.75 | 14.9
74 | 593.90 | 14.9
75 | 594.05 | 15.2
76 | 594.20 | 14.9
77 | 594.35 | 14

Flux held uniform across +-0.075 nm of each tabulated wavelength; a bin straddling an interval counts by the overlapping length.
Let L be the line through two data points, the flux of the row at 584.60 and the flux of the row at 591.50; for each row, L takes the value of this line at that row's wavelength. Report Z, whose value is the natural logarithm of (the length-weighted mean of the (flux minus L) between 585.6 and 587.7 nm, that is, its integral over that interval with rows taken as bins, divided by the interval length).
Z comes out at 0.3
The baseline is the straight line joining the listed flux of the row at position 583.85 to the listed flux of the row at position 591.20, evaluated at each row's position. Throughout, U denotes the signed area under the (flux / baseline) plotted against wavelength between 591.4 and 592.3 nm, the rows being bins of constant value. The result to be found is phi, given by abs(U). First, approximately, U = 0.87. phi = 0.87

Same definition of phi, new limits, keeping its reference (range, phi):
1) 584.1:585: 0.85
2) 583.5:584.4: 0.89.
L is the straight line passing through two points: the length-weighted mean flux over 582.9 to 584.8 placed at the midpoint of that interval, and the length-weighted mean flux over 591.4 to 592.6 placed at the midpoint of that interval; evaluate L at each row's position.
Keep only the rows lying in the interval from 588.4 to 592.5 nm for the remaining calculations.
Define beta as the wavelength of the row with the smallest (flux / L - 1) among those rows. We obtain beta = 589.25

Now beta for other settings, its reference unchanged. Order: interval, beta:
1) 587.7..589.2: 589.10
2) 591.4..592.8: 591.80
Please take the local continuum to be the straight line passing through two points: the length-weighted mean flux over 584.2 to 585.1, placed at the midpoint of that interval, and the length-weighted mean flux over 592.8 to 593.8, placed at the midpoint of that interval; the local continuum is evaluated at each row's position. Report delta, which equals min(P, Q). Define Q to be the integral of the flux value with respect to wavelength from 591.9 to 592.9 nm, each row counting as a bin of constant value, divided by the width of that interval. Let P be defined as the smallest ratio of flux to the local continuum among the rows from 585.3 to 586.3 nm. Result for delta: 1.038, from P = 1.04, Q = 14.5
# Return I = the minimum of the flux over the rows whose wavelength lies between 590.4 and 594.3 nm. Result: 11.6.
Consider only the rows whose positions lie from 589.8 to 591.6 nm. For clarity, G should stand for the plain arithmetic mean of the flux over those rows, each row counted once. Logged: 12.9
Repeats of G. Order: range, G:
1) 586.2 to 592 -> 12.9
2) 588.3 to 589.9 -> 12.2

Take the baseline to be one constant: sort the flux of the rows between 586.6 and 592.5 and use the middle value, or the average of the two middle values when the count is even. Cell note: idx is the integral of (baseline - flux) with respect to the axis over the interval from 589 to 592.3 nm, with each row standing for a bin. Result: 0.5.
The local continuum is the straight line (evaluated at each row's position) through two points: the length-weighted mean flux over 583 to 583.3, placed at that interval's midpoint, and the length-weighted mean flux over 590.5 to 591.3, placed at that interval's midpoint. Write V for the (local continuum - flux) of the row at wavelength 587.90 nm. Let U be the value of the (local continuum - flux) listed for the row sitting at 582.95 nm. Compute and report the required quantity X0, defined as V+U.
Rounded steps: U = -0.4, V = 0.1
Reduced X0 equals 0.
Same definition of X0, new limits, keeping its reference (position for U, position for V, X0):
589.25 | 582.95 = 2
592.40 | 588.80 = -2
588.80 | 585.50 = 1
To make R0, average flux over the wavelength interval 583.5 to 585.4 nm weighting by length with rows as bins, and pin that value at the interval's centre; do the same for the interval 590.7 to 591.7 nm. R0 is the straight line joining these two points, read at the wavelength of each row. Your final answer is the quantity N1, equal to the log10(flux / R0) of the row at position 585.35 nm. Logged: 0.014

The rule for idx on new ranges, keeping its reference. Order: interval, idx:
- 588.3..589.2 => 0.5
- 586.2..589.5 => 0.1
